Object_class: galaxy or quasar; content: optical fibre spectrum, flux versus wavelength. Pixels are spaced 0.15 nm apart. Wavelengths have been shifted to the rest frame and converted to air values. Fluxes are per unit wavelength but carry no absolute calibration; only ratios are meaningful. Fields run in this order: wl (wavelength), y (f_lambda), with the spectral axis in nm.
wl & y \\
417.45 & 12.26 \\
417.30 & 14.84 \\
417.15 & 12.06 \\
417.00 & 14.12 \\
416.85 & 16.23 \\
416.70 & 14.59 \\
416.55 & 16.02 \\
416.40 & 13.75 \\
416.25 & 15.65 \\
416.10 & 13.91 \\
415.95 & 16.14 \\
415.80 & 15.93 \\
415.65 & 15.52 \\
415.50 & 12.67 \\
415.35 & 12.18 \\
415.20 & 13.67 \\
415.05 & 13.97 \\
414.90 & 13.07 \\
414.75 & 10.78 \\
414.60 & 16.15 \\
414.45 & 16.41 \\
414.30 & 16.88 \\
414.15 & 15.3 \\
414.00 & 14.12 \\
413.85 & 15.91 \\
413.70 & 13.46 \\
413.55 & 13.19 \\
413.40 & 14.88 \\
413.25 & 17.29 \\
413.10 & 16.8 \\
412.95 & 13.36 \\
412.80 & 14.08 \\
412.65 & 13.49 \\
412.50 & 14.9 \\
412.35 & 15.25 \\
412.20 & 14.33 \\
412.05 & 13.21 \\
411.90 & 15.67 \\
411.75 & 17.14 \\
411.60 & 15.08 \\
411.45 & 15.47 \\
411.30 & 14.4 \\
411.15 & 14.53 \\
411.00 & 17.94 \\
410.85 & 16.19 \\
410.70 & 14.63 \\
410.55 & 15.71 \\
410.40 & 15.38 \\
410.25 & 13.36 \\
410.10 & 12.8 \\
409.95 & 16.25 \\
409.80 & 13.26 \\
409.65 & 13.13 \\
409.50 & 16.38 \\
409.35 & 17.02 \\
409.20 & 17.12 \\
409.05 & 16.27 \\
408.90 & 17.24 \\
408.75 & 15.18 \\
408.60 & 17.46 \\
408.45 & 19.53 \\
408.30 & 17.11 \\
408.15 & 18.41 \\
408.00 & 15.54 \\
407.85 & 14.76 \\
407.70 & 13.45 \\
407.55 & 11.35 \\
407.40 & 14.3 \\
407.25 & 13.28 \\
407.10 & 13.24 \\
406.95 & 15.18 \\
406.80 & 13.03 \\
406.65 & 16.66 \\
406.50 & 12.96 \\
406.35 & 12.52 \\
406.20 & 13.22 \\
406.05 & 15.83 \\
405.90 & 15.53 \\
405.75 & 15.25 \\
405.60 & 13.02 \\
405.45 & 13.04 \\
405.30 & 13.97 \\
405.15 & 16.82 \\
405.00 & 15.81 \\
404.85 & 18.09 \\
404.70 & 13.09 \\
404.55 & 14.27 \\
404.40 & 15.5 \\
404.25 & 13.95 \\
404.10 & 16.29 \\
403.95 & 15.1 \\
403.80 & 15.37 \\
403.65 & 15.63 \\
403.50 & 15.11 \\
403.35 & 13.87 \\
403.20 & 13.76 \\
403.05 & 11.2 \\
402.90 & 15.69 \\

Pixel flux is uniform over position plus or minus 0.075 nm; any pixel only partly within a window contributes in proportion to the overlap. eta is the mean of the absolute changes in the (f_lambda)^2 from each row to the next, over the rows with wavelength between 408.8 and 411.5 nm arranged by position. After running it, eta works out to 44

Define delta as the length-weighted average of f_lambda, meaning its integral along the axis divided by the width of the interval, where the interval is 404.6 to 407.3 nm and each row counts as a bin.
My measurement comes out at 14.5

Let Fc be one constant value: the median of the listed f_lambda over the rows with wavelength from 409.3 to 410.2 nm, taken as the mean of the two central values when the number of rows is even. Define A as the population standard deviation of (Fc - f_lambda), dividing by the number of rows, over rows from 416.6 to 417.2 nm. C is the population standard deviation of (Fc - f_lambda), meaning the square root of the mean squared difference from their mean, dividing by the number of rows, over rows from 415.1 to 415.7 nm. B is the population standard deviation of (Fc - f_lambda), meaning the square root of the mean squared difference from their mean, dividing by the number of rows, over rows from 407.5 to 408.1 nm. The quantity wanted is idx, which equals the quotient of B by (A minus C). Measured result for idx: 7.6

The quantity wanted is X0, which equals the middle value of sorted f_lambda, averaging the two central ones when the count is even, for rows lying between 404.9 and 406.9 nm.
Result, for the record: 14.0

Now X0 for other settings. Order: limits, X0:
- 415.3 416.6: 15.5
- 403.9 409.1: 15.2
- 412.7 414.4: 14.9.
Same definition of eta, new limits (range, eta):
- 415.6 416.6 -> 44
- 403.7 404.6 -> 40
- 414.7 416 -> 30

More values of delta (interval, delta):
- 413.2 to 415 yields 14.7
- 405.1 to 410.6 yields 15.0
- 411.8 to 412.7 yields 14.6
